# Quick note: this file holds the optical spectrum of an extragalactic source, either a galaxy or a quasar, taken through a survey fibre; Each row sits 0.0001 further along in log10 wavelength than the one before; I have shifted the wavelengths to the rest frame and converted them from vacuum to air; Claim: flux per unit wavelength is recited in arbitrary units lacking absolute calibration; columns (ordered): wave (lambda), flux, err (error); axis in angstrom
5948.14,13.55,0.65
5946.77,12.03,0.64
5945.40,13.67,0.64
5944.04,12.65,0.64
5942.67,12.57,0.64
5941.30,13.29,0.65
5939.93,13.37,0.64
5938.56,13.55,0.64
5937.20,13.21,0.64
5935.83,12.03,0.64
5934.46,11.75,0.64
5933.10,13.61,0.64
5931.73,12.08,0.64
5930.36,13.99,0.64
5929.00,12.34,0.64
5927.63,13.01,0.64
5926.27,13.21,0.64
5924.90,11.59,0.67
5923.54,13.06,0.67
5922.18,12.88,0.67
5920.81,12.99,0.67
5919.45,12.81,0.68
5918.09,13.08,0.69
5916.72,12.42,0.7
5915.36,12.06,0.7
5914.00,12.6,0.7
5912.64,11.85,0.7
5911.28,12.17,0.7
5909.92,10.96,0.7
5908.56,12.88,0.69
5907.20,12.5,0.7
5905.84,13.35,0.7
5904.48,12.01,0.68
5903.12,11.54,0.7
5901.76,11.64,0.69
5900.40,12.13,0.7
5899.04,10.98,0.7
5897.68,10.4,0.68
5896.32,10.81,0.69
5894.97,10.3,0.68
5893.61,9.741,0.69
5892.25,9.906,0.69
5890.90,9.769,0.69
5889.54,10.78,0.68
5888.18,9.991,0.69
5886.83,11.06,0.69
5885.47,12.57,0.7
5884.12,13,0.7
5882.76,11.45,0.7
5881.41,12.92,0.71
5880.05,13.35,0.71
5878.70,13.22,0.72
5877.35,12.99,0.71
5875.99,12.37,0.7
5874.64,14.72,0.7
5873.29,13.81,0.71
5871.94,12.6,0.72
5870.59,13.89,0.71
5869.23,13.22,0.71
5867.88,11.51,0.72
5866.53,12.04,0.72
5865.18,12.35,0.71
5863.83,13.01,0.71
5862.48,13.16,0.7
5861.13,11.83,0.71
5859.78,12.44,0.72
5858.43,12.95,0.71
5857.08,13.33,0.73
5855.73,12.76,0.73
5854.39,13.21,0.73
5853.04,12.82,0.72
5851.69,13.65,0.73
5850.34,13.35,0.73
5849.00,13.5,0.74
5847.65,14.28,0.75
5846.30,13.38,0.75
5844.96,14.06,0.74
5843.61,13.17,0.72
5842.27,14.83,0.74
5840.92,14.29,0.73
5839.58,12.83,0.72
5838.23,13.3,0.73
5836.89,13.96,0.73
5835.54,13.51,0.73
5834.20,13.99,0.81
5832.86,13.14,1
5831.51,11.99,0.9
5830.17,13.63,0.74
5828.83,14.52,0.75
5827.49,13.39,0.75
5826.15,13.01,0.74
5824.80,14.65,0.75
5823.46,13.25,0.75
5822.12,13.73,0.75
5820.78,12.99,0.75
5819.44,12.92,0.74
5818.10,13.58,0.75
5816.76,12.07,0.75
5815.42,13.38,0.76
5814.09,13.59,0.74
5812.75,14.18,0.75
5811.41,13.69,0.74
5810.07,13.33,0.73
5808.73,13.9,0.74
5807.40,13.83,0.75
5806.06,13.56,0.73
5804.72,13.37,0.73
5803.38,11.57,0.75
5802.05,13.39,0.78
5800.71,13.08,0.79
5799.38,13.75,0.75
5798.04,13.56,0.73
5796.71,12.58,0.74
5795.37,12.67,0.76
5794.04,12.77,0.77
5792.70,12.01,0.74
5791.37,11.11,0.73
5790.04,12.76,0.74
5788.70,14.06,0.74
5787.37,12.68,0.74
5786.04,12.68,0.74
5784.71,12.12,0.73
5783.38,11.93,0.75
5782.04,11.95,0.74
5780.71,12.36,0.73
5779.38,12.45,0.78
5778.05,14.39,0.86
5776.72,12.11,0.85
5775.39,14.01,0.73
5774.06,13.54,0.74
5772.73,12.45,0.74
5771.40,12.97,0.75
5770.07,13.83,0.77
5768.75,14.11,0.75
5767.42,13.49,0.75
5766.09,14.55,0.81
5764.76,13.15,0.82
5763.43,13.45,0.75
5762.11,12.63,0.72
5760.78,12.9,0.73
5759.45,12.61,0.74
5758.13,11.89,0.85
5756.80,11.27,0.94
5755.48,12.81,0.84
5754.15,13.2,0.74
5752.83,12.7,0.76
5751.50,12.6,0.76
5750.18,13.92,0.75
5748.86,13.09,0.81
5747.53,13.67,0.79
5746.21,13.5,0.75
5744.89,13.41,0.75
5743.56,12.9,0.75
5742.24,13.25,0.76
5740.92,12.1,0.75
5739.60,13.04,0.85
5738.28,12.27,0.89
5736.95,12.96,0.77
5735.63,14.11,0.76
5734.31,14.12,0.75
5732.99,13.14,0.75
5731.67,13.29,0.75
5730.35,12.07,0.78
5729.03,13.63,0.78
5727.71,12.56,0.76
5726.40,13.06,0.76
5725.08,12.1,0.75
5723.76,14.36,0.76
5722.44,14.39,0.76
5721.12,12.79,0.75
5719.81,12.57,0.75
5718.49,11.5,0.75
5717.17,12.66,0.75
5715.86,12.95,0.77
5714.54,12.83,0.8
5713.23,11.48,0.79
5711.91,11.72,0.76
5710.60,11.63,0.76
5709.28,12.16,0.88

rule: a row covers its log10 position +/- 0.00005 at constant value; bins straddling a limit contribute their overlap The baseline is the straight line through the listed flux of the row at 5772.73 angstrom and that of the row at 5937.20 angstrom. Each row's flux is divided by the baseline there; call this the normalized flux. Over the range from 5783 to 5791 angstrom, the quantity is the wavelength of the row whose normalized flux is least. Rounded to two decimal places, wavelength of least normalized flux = 5783.38 angstrom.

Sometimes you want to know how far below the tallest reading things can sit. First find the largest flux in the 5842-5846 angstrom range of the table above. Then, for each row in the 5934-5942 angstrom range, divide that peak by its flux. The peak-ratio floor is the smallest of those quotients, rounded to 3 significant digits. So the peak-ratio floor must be 1.09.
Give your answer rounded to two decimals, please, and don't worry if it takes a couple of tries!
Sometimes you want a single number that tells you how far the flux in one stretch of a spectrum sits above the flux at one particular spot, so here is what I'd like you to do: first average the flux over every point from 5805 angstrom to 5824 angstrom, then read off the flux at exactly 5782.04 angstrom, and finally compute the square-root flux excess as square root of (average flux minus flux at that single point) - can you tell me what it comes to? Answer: 1.22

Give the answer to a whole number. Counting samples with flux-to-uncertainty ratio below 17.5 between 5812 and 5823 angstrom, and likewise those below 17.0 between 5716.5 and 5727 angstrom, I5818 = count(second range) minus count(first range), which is 1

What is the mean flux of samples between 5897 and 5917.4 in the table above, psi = 12.0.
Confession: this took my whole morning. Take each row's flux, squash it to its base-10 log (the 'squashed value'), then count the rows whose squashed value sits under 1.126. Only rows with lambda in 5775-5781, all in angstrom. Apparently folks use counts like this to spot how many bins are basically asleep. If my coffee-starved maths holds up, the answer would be 3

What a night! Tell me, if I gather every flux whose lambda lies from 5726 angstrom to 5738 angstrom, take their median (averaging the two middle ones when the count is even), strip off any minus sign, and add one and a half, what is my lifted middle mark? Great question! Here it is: 14.6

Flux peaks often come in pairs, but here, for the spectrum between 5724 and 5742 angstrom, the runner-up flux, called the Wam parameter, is 14.11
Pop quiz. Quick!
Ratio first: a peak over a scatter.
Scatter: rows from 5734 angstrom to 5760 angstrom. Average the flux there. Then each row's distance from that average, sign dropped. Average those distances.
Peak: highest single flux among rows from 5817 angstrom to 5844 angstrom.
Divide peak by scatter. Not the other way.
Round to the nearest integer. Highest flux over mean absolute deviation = 26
